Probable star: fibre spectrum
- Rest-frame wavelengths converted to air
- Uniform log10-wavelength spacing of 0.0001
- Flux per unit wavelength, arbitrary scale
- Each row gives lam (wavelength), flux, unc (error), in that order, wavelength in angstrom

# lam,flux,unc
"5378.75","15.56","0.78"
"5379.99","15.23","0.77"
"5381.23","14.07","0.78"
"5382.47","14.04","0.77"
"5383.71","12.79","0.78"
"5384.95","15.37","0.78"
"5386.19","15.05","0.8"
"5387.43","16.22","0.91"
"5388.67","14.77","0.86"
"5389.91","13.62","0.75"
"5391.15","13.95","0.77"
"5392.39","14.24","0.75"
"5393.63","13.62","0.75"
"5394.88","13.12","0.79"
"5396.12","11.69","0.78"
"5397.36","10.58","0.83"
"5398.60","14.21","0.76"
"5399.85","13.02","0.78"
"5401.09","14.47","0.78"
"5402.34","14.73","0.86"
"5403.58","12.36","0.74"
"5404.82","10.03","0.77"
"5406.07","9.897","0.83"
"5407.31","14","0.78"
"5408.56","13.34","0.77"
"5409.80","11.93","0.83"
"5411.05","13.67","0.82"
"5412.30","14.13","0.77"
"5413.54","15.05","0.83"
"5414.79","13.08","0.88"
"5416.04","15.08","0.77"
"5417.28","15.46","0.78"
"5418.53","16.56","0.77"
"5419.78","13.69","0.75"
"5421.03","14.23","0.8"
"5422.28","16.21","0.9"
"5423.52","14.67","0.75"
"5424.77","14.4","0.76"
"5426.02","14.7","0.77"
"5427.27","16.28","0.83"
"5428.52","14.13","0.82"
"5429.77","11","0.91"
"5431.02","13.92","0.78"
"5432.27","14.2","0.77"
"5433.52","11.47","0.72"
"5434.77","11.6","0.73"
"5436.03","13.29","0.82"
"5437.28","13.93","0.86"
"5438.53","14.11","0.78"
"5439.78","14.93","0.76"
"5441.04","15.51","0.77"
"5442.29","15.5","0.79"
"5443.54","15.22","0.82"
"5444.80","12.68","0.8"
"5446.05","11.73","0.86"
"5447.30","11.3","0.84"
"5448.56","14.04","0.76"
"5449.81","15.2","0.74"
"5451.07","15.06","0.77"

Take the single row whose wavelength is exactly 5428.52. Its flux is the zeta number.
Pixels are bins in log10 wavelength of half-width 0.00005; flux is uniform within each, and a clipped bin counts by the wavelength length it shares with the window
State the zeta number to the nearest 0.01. 14.13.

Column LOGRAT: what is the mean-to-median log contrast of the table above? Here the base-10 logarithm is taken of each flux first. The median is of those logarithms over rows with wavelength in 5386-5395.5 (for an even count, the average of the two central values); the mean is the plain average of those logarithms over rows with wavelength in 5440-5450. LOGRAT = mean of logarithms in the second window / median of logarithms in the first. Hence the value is 0.99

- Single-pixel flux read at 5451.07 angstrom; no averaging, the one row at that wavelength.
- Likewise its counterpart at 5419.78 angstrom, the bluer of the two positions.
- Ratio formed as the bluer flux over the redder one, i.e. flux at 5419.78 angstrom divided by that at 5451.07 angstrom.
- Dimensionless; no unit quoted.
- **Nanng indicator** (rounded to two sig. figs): 0.91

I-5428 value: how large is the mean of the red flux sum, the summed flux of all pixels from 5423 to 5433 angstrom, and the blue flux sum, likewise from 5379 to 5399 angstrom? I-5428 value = 168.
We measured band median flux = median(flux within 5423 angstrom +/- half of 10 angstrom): 14.7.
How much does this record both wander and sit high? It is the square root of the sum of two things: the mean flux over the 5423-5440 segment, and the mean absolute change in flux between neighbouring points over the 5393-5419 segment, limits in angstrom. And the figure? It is 3.90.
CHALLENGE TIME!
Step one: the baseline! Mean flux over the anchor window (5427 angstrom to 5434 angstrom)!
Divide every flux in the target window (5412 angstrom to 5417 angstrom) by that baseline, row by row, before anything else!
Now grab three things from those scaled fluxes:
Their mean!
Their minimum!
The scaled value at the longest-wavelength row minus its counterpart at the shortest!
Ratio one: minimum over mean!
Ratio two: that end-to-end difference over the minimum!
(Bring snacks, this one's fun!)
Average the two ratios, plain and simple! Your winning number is 0.49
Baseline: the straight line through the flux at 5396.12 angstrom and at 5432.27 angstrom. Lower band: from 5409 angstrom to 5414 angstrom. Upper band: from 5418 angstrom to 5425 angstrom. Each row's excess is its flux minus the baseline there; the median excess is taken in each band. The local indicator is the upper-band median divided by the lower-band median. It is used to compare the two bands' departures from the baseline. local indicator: 0.8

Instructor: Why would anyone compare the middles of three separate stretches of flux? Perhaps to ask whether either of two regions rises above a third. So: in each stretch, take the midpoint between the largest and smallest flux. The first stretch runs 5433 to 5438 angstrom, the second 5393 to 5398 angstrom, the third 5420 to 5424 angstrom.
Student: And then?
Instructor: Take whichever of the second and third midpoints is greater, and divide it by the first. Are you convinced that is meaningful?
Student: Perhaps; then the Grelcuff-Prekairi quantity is 1.20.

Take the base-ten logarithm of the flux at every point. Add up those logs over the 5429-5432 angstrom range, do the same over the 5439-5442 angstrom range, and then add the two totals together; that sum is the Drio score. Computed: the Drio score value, 4.55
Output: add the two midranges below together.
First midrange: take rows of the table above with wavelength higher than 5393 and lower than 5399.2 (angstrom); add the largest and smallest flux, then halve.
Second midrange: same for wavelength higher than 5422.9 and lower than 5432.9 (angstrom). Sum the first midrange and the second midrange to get 26.0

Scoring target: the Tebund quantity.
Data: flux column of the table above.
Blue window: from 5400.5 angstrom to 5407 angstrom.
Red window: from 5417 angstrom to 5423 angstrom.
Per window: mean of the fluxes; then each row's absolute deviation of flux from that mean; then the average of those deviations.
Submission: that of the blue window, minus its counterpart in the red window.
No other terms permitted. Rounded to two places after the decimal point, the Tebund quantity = 0.85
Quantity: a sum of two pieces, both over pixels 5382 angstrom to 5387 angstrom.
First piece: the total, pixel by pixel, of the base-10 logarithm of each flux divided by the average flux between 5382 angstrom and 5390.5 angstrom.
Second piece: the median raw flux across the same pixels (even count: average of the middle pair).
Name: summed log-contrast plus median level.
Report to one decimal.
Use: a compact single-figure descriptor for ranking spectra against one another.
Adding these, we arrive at 14.5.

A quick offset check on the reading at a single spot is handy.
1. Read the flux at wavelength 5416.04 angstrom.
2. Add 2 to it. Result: 17.1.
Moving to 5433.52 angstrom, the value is 13.5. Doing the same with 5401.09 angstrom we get 16.5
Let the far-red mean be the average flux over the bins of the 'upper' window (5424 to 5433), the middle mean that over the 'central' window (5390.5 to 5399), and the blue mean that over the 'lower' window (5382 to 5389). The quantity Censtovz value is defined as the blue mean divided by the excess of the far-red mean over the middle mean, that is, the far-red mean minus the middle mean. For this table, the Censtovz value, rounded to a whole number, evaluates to 14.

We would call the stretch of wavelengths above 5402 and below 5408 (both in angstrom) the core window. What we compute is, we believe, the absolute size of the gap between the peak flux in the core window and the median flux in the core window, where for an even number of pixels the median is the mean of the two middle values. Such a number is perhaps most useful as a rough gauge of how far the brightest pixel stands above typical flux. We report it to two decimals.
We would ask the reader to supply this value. 2.37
